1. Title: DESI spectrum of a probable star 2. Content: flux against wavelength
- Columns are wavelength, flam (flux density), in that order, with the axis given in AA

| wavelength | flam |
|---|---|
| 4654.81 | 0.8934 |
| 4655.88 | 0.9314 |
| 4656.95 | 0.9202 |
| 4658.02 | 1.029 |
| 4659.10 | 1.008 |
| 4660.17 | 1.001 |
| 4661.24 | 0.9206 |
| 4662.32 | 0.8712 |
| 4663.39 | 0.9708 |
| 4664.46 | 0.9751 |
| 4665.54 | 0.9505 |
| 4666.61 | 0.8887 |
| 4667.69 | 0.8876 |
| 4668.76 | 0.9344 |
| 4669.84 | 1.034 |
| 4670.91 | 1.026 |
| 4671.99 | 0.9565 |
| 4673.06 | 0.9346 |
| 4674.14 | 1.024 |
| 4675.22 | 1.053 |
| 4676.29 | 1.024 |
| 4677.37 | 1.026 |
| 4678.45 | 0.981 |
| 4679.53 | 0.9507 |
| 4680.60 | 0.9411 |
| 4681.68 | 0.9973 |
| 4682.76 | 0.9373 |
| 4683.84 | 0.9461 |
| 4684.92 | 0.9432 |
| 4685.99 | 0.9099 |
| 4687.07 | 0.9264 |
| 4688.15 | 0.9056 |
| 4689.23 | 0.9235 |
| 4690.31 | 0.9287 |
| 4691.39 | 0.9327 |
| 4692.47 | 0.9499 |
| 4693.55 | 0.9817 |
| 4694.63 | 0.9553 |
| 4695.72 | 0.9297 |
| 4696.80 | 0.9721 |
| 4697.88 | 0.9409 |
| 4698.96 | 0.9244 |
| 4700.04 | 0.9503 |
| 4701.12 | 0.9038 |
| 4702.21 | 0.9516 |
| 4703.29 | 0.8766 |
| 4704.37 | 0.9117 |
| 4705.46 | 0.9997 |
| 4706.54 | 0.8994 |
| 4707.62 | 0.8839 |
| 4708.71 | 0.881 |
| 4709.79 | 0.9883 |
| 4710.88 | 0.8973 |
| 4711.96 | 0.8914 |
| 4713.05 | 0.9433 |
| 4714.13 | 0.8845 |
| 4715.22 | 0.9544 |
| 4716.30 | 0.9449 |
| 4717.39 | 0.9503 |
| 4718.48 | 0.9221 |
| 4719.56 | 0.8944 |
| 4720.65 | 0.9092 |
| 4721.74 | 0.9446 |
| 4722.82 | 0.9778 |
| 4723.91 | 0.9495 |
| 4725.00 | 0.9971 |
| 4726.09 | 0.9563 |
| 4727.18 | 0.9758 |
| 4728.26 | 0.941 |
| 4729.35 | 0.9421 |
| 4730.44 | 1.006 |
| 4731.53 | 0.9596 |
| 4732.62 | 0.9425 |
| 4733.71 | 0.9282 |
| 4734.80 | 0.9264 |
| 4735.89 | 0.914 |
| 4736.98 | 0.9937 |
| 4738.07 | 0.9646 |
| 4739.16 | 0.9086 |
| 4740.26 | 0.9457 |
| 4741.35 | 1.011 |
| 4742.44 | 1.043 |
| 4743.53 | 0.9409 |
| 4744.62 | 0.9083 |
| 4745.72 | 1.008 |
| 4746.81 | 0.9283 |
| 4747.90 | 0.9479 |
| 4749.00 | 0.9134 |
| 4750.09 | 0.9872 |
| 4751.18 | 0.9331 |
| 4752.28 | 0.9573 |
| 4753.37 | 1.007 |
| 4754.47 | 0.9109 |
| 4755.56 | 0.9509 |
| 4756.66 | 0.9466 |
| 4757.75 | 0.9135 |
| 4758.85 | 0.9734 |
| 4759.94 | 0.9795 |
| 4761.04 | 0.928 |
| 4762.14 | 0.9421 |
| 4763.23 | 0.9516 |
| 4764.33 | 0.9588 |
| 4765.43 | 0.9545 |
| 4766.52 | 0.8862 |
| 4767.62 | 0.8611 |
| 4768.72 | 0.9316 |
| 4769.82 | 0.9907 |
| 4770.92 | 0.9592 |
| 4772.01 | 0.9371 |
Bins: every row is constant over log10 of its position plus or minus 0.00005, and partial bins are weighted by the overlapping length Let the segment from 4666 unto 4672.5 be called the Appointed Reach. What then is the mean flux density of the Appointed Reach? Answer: 0.955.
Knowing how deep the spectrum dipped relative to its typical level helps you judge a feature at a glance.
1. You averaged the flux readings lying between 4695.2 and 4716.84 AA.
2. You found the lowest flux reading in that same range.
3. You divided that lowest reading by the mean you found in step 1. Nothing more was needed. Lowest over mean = 0.946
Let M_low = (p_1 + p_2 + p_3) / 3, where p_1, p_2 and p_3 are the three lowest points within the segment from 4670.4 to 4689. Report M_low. 0.914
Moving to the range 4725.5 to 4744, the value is 0.916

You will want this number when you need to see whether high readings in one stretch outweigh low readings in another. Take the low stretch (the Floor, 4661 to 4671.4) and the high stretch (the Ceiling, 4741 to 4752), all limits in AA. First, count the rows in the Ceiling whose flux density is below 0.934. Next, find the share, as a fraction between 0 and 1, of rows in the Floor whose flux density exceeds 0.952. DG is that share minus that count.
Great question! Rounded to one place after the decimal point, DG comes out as -3.6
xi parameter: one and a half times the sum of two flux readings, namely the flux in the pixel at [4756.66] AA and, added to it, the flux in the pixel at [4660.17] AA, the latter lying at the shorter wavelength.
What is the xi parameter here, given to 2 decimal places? 2.92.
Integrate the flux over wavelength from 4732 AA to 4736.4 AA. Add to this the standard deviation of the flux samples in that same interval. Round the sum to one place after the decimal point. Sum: 4.1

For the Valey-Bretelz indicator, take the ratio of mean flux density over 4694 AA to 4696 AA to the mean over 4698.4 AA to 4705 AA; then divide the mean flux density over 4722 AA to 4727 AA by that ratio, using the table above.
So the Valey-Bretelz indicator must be 0.95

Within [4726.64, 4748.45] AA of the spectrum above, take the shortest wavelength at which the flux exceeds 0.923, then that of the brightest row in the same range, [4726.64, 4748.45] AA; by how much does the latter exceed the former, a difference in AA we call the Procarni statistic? 15.3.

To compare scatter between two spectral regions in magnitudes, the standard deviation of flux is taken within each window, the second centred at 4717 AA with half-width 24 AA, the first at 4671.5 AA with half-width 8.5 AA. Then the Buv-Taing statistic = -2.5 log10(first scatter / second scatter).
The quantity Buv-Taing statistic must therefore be -0.4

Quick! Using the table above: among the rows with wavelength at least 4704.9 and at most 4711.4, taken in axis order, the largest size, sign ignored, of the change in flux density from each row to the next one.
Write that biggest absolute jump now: 0.11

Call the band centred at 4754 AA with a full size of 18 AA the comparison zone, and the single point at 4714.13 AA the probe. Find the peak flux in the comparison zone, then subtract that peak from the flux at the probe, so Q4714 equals -0.12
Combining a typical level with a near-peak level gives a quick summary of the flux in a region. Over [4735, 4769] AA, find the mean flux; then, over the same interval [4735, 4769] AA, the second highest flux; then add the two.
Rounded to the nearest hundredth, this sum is 1.96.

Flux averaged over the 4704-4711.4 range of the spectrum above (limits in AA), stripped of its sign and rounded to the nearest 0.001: 0.923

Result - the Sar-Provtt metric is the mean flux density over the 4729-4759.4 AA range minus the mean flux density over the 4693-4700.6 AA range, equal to 0.003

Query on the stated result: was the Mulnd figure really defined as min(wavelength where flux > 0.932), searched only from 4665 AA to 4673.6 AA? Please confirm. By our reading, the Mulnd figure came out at 4665.54 AA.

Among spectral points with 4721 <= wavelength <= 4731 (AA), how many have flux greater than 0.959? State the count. 4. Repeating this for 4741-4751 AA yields 4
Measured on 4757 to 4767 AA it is 2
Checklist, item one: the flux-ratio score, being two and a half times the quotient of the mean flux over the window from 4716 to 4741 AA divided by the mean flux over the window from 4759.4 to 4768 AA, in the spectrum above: 2.54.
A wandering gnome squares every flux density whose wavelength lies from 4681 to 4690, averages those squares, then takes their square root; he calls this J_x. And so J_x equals 0.937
